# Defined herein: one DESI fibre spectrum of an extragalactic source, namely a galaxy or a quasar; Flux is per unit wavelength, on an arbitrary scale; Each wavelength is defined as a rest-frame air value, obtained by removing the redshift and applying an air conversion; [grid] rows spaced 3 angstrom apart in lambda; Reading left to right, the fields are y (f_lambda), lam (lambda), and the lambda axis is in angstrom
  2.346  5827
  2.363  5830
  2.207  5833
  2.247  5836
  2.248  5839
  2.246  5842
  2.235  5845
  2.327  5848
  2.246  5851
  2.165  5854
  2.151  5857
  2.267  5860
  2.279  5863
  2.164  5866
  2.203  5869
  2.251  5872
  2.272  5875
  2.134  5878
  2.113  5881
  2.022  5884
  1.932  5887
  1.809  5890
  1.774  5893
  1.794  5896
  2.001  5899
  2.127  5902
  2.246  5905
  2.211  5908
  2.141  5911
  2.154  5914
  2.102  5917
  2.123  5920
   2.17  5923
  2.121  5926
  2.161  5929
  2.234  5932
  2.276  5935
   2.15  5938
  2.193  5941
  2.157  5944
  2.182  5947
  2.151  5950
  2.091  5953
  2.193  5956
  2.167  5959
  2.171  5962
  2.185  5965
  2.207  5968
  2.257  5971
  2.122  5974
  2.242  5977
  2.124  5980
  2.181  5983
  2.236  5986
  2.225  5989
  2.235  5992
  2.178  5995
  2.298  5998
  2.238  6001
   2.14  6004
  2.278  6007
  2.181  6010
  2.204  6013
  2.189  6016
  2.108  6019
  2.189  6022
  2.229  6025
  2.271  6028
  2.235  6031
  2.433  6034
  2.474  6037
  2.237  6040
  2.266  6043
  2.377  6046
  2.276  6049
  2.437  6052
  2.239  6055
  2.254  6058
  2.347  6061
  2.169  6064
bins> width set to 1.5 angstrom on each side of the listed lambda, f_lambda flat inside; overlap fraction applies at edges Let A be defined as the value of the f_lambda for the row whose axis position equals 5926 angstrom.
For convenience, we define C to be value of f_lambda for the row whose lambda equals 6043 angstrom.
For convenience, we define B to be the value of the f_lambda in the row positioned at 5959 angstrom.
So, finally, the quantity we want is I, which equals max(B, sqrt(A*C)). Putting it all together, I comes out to 2.19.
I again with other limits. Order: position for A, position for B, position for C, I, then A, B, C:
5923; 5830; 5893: 2.36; 2.17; 2.363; 1.774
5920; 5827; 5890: 2.35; 2.123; 2.346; 1.809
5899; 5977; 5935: 2.24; 2.001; 2.242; 2.276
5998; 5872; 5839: 2.27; 2.298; 2.251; 2.248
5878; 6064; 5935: 2.20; 2.134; 2.169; 2.276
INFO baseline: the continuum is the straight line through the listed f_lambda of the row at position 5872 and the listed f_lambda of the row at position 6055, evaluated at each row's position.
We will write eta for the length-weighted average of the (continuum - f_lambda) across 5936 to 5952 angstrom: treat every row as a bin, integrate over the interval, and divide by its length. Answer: 0.08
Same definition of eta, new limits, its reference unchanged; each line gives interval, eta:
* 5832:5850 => 0.00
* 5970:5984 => 0.06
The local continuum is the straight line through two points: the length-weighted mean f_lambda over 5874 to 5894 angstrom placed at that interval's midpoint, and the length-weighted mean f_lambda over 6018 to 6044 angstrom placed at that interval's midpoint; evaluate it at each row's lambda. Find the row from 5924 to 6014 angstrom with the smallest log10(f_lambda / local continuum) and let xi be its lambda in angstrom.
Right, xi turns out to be 6004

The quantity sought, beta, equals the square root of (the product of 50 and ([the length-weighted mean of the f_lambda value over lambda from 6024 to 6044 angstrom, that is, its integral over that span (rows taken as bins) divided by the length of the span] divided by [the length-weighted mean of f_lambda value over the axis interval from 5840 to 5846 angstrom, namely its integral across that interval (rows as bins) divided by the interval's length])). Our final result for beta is 7.2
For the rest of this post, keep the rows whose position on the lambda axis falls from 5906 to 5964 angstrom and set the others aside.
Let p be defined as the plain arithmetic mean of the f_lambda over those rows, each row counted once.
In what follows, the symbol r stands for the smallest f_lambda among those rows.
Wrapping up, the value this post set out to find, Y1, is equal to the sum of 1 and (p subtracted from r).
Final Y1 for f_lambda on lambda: 0.93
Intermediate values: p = 2.17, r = 2.091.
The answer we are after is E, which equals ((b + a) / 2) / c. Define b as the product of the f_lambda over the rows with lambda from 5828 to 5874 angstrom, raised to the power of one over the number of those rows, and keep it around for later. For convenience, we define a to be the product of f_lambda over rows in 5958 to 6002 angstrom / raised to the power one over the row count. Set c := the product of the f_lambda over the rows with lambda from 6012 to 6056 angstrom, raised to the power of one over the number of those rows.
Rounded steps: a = 2.20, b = 2.24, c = 2.28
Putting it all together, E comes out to 0.98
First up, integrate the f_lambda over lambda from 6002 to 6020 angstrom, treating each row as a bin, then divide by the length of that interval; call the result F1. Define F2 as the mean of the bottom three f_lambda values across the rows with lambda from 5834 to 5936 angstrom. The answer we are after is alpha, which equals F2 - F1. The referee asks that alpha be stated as -0.39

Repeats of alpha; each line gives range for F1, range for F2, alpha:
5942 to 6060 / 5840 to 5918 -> -0.44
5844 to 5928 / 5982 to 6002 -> 0.07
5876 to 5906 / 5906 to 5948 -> 0.12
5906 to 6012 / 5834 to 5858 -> 0.00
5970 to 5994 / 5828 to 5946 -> -0.41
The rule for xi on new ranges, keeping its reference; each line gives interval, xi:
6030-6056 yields 6055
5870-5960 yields 5893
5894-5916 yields 5896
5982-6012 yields 6004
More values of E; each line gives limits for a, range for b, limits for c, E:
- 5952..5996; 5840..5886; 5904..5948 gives 1.01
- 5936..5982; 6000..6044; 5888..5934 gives 1.07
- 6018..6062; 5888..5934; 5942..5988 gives 1.00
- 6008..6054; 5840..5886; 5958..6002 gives 1.02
